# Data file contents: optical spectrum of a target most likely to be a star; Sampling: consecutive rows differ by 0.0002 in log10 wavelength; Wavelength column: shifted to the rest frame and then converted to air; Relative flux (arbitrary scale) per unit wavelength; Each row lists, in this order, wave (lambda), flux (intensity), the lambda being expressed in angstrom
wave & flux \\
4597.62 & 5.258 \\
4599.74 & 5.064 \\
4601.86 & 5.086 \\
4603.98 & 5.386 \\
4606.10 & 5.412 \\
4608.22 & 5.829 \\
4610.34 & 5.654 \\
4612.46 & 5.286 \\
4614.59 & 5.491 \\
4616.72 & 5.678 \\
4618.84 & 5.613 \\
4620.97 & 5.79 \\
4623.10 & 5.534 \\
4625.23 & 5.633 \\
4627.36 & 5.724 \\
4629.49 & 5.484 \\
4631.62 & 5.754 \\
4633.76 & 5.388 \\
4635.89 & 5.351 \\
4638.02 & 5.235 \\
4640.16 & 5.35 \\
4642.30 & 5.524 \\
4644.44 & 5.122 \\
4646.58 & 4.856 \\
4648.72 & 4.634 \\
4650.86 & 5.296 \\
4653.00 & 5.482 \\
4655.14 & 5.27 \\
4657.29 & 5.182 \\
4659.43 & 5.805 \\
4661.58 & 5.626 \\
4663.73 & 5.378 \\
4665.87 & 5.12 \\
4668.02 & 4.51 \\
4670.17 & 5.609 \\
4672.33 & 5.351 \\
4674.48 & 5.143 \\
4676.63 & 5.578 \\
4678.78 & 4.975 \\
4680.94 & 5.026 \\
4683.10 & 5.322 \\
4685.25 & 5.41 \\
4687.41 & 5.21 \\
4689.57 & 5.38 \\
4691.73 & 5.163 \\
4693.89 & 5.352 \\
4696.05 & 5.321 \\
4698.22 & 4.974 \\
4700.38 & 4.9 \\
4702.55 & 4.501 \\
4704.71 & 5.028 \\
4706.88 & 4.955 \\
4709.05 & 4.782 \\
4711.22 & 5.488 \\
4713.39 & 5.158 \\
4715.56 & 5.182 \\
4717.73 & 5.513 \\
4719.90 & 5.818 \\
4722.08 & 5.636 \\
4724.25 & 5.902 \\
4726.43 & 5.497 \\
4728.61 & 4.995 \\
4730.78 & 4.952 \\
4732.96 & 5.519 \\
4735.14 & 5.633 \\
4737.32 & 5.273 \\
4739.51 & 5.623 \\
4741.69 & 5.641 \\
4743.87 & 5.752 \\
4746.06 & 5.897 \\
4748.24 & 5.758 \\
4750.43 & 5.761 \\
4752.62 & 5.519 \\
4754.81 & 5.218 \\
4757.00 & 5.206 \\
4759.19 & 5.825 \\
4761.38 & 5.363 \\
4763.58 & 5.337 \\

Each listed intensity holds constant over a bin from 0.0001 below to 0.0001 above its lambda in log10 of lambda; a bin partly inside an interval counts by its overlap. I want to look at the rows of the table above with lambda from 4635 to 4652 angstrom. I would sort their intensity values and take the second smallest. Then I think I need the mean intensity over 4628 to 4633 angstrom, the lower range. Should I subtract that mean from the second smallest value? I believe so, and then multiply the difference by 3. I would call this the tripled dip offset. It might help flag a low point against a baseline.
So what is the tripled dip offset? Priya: -2.3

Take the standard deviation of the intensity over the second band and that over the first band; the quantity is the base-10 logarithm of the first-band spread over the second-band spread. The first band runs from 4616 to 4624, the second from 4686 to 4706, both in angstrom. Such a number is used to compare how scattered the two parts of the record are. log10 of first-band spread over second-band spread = -0.4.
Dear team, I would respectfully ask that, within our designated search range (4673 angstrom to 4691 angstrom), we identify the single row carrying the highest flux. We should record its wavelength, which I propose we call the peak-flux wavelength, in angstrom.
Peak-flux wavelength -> 4676.63 angstrom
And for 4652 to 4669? 4659.43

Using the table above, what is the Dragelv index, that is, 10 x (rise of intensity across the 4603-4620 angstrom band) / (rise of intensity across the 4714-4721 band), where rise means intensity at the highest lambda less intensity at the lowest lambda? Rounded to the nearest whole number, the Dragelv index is 4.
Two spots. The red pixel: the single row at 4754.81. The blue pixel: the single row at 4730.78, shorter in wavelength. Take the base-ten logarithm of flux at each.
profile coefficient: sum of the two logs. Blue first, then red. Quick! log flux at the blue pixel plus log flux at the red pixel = 1.41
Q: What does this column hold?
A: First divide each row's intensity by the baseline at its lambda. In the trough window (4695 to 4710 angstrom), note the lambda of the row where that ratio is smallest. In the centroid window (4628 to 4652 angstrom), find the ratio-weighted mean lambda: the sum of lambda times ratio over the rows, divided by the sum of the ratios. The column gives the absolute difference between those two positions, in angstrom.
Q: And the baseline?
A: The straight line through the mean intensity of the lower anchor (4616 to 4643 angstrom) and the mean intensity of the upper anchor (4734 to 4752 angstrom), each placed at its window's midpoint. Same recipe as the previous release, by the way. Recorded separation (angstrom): 62.7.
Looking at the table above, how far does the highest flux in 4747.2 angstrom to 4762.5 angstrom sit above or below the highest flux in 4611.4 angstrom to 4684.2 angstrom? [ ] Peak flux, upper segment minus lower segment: 0.0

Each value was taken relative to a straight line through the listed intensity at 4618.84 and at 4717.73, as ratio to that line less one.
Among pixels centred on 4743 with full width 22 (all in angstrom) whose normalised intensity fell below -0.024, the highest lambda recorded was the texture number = 4737.32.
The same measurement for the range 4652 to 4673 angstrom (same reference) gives 4672.33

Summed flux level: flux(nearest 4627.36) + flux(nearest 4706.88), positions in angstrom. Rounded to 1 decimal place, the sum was 10.7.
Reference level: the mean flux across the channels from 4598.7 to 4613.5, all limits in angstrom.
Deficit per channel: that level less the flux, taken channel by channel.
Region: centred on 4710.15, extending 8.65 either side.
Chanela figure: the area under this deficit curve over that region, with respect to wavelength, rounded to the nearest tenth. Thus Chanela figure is 5.4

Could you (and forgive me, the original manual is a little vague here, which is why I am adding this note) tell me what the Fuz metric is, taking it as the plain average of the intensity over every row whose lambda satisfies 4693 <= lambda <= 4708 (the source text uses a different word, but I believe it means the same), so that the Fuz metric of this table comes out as 5.00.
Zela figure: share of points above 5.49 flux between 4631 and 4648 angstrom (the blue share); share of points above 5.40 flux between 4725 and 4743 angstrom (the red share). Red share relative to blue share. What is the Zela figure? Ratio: 2.5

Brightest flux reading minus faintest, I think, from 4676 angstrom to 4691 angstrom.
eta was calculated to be 0.60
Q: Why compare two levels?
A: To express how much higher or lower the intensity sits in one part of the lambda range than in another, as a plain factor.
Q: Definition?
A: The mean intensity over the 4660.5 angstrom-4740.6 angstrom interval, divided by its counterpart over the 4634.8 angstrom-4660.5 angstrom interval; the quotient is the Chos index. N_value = 1.00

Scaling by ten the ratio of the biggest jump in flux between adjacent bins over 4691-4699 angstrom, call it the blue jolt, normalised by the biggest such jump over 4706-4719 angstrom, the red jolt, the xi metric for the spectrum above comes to 4.9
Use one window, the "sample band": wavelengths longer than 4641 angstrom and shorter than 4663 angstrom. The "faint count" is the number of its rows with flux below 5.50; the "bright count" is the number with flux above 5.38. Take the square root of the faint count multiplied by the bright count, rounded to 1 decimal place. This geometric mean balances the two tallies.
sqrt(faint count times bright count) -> 5.3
